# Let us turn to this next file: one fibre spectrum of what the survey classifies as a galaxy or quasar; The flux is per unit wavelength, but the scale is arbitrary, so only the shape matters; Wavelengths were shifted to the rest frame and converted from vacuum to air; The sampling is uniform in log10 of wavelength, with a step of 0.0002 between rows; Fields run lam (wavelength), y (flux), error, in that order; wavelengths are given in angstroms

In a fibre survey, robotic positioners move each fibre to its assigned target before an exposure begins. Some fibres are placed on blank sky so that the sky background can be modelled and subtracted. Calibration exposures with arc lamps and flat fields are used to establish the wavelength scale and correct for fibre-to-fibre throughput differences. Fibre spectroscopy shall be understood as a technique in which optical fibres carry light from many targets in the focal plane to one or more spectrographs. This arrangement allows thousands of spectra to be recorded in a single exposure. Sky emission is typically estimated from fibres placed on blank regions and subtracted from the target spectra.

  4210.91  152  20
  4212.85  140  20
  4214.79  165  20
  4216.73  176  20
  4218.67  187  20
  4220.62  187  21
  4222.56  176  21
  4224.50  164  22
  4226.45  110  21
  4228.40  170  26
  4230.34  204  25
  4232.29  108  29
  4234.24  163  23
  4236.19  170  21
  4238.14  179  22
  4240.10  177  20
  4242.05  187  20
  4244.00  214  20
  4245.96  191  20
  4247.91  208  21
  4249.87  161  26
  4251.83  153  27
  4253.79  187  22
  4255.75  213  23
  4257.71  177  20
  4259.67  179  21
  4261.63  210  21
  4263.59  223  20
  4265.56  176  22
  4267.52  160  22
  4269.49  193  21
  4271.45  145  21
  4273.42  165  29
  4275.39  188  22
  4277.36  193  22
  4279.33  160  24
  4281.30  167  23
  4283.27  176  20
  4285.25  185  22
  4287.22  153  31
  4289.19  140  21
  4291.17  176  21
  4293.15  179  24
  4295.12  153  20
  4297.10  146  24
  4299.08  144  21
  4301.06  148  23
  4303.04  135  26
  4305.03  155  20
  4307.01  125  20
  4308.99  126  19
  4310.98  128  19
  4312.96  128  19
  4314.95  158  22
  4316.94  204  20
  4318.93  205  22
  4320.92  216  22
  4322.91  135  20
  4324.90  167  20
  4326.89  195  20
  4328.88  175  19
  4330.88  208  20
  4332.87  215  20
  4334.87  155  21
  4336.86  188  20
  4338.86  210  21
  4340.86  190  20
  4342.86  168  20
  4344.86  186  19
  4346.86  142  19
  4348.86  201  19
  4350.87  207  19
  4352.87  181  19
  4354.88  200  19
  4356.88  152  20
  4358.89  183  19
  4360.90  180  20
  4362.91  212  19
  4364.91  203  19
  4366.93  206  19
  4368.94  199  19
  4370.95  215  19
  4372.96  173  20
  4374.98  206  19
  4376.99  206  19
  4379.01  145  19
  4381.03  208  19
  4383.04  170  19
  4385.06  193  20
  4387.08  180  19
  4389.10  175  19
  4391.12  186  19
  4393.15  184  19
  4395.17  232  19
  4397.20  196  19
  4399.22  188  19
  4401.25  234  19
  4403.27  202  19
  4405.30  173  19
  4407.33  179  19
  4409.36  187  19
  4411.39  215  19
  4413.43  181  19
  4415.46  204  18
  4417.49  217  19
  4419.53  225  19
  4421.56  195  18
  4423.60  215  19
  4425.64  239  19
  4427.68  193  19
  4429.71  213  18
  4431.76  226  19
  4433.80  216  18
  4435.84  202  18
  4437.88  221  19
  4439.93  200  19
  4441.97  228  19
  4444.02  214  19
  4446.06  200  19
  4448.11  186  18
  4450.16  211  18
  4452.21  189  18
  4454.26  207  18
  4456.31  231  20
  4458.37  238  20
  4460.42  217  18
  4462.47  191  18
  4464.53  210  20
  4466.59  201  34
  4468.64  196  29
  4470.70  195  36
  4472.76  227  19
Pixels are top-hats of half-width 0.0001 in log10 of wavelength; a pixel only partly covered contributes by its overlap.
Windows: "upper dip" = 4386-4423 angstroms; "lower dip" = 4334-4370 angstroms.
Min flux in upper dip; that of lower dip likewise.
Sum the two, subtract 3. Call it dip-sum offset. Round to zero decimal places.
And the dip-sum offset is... 312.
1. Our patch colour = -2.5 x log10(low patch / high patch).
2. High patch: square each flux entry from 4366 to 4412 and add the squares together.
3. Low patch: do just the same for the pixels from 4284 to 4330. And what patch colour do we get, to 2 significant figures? 0.40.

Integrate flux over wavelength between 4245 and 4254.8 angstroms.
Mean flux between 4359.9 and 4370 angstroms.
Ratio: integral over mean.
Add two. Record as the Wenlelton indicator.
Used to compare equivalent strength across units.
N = 10.8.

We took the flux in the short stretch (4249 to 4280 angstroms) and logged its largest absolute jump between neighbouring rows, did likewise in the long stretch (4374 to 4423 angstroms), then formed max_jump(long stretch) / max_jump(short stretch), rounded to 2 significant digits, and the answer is 1.3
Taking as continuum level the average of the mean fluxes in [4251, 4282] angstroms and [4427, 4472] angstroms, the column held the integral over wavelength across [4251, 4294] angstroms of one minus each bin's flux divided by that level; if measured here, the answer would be 3.9 angstroms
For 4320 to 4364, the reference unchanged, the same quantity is 2.2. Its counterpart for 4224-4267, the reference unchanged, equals 3.6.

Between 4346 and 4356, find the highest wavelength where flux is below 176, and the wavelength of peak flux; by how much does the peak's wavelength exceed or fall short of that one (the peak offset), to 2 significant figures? 4.0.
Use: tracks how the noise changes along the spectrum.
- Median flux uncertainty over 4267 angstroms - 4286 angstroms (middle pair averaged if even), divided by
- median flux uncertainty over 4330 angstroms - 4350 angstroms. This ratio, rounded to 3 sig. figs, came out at 1.10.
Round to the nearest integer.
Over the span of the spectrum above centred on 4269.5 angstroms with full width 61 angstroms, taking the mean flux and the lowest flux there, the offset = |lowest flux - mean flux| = 37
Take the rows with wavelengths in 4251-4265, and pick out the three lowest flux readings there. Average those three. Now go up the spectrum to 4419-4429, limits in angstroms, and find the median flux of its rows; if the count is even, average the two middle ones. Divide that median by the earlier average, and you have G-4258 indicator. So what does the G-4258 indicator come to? 1.27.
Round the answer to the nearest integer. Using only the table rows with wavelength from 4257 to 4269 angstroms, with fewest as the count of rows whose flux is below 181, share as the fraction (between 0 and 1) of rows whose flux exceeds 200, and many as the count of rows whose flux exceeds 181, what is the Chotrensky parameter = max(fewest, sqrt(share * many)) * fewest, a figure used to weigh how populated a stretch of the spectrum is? 16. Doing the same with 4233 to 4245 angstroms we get 16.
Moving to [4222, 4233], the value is 25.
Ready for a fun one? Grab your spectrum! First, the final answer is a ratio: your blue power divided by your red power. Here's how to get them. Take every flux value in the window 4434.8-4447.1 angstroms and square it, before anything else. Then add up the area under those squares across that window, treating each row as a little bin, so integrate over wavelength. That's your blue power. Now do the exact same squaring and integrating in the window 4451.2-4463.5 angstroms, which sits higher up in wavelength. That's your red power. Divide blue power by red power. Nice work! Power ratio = 0.98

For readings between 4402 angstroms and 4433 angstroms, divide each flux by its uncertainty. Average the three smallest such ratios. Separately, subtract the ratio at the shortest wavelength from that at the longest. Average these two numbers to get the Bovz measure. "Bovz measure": 5.3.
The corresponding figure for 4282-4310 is 1.6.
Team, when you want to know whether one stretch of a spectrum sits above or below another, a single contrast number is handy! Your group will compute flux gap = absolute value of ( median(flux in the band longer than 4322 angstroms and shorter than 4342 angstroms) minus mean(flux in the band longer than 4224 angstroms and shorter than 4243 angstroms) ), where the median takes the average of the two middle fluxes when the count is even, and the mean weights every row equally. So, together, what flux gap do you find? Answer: 26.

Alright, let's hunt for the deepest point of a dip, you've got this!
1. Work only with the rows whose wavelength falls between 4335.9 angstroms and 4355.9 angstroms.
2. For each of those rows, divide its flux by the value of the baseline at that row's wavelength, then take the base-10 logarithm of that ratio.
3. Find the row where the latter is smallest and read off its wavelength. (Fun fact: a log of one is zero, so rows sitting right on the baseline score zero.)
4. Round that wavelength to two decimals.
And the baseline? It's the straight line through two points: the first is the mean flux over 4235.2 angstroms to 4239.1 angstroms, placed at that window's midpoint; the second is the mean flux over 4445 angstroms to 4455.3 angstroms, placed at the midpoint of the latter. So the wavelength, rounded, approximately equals 4346.86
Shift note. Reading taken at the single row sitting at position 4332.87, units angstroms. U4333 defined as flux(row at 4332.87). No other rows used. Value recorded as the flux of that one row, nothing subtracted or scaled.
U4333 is 215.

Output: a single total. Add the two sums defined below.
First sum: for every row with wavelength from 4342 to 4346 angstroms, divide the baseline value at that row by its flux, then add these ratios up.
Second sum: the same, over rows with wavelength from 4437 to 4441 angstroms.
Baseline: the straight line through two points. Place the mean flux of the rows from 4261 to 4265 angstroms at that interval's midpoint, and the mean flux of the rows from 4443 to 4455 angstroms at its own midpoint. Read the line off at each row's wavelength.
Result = 4.3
